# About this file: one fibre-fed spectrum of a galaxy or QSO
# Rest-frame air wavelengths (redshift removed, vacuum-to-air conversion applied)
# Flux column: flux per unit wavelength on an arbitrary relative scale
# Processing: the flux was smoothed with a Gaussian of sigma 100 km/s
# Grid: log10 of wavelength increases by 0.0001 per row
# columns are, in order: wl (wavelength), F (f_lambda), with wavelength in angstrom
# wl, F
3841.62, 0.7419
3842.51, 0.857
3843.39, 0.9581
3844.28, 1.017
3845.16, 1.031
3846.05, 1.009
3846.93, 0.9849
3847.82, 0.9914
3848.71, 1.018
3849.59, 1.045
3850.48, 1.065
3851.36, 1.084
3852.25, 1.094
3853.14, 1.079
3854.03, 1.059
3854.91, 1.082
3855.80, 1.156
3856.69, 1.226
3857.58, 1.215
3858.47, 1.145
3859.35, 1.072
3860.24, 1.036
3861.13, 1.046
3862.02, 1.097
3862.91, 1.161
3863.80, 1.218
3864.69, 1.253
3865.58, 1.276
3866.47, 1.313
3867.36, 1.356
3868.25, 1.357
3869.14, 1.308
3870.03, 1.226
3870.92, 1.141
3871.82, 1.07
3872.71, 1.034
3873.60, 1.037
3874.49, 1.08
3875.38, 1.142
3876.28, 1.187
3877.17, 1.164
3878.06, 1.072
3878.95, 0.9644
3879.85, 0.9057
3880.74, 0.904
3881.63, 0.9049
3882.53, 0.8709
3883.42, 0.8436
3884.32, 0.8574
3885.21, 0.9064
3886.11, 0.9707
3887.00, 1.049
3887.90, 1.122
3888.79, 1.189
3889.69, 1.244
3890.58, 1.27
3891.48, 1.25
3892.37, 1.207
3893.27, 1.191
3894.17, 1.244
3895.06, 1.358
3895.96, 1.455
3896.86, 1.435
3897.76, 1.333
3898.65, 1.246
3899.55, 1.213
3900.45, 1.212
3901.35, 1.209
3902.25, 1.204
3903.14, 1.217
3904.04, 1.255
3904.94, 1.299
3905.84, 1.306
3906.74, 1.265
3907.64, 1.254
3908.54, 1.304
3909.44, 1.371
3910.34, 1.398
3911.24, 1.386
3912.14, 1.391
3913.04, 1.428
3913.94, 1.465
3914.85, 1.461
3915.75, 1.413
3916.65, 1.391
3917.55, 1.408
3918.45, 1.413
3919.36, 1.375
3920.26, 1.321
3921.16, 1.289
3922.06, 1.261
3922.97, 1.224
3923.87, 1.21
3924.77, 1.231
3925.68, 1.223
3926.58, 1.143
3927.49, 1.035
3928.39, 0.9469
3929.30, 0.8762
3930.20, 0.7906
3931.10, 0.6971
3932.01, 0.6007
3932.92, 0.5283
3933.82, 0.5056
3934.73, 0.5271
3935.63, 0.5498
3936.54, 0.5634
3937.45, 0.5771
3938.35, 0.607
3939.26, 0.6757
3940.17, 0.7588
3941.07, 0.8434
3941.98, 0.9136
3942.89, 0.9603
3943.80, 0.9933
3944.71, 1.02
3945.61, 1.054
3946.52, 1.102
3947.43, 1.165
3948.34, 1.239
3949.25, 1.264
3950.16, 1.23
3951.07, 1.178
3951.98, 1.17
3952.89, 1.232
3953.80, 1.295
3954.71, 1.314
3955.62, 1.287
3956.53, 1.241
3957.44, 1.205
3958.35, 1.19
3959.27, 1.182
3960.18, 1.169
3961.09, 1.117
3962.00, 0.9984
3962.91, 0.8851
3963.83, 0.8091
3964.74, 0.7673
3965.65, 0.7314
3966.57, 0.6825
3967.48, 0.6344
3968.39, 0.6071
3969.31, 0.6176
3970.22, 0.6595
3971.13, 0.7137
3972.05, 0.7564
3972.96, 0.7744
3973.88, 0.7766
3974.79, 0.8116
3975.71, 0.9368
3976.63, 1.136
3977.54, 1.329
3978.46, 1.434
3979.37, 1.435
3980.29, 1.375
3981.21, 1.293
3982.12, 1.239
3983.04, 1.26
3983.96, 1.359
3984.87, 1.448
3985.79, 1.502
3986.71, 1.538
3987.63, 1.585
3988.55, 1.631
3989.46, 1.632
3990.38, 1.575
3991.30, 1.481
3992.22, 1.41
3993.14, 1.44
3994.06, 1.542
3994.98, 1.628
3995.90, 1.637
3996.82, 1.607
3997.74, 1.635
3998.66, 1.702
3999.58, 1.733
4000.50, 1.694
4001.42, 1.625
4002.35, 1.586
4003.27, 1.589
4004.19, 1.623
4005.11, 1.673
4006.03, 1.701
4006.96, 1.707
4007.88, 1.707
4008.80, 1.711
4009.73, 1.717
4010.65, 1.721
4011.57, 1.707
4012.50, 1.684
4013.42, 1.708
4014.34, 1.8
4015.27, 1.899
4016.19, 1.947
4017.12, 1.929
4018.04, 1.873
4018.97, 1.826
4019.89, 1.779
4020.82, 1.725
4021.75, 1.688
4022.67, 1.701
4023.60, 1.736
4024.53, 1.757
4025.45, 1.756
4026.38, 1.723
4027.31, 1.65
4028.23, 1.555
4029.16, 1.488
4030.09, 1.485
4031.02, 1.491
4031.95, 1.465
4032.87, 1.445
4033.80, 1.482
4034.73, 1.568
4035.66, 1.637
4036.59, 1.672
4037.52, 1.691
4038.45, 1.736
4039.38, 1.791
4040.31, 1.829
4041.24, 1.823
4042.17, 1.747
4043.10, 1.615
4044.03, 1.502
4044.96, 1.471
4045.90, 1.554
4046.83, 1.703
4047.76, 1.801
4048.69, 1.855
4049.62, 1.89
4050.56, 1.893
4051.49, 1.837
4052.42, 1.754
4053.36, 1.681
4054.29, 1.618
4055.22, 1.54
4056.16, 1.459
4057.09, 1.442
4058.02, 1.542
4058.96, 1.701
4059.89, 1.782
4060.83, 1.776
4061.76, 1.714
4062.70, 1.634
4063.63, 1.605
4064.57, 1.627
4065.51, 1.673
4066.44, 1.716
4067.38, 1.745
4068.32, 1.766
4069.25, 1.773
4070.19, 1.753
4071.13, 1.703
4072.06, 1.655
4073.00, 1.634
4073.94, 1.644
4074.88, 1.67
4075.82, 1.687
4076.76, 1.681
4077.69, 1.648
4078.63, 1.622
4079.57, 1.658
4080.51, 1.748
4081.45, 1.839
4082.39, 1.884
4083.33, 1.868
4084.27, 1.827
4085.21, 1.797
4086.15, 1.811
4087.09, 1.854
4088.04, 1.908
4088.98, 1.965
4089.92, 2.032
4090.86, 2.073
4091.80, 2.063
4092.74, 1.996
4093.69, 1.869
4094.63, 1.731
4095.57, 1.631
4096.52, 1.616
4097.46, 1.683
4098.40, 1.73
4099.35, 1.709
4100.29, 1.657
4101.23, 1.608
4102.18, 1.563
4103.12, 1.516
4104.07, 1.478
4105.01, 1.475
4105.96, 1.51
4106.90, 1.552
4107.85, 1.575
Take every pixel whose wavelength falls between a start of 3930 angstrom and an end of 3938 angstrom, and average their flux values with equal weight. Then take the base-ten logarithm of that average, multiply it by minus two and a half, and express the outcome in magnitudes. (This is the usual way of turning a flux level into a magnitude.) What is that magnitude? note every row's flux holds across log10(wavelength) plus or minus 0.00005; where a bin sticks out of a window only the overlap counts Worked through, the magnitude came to 0.6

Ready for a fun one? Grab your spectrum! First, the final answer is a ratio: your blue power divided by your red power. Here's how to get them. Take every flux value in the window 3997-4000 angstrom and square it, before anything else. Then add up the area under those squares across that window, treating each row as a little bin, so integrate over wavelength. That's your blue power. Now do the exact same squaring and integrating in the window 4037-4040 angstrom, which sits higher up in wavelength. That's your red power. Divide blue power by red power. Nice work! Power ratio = 0.9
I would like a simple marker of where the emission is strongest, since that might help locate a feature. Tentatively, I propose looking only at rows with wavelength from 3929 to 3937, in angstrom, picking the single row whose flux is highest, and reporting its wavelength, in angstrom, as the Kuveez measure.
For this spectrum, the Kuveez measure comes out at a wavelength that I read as 3929.30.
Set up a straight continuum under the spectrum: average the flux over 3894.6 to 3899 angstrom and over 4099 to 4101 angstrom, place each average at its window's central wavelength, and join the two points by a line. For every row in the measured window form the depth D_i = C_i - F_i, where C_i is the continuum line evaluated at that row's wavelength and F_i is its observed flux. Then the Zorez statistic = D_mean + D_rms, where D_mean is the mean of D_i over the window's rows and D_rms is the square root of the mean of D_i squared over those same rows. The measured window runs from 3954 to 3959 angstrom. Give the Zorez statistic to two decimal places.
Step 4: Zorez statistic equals 0.43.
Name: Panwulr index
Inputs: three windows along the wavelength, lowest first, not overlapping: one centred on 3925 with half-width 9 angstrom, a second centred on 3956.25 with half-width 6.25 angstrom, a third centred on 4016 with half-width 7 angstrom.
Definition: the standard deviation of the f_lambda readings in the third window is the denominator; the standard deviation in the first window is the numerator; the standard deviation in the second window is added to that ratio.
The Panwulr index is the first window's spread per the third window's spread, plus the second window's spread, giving 3.4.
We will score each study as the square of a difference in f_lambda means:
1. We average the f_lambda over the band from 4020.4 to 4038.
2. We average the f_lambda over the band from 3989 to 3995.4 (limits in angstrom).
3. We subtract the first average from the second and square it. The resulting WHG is 0.0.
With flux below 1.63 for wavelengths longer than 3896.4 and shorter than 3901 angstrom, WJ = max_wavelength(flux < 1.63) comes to 3900.45 angstrom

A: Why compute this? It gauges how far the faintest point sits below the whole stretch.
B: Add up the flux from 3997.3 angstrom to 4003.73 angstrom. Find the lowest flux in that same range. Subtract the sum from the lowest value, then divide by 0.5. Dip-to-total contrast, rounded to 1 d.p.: -20.0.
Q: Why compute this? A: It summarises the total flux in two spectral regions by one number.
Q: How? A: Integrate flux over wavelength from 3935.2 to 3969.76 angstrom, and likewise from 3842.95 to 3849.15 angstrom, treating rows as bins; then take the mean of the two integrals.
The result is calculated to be 20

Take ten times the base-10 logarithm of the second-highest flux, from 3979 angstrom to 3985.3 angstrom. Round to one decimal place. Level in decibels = 1.6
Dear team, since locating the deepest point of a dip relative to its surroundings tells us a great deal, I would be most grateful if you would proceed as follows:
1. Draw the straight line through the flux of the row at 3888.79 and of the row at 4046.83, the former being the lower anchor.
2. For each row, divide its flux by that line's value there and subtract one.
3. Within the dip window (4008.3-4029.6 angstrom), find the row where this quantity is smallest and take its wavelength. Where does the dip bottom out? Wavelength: 4029.16 angstrom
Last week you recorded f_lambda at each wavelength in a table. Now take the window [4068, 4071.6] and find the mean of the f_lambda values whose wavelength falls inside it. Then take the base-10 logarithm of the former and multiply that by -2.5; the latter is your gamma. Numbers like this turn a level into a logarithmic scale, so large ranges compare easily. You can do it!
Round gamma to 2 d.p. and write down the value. -0.61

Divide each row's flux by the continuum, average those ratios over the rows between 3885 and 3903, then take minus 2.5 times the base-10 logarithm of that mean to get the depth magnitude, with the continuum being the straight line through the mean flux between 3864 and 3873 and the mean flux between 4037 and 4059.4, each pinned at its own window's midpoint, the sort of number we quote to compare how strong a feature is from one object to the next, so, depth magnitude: 0.07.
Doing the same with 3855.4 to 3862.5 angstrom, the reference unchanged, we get 0.08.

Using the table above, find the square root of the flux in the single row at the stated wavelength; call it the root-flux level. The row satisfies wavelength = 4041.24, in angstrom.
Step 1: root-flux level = 1.35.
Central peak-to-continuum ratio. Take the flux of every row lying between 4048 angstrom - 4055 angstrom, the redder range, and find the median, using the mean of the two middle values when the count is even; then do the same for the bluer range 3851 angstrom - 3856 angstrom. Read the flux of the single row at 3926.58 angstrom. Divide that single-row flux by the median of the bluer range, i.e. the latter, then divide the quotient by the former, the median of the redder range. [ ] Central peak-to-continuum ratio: 0.57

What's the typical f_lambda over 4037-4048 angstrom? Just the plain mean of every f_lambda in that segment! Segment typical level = 1.69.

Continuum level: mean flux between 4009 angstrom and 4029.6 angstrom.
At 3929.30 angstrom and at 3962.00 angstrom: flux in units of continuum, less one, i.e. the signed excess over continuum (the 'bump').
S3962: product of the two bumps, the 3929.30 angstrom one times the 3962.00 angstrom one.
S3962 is 0.21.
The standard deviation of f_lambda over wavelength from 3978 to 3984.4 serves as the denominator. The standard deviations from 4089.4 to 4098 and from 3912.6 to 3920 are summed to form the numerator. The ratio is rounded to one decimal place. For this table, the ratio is 2.8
